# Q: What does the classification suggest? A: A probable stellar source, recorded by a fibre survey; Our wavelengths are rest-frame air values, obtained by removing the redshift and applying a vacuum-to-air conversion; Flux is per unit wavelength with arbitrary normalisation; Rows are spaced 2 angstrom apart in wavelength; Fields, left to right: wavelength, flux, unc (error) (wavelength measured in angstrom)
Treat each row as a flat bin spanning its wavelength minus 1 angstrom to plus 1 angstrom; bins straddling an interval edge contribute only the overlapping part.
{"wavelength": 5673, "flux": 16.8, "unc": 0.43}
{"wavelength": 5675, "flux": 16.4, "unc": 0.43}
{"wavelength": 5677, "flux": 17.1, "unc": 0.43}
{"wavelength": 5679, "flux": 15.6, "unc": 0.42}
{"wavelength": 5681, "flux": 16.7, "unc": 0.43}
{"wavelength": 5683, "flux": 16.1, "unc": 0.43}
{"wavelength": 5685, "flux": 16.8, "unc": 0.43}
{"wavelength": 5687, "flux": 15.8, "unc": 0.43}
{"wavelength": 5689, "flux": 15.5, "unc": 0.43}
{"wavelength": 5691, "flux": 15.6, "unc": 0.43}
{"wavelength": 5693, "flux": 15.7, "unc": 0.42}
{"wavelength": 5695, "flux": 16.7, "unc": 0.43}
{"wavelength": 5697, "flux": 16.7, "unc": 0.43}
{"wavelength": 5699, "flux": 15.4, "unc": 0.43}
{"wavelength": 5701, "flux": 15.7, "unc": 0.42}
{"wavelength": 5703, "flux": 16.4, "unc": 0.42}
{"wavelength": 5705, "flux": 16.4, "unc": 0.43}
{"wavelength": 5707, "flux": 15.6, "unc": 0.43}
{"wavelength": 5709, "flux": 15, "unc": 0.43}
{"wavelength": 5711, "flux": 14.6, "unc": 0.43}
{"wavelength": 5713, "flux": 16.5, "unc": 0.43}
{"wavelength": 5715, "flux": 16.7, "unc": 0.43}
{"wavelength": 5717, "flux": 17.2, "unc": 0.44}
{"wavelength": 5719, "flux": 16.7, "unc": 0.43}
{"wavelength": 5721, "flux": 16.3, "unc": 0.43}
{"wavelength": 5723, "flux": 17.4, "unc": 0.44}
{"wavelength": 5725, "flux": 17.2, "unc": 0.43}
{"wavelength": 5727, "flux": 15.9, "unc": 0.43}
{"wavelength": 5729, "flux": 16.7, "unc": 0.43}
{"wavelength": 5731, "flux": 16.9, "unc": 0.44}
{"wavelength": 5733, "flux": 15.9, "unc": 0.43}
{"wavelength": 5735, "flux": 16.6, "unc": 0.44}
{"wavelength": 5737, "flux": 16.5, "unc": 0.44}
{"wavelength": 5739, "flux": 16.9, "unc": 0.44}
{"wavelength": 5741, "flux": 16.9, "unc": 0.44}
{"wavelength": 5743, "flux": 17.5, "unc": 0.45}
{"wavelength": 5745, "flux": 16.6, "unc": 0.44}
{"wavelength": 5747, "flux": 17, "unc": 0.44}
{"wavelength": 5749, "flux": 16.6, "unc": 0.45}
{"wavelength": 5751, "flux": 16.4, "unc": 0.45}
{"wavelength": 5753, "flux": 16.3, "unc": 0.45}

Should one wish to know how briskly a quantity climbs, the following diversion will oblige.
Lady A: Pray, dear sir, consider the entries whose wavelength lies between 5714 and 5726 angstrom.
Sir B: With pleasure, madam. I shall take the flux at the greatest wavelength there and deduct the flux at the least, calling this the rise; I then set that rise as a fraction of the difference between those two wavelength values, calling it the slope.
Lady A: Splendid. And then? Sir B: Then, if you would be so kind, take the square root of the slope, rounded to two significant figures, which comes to 0.22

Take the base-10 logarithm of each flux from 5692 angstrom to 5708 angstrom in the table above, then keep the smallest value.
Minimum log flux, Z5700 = 1.188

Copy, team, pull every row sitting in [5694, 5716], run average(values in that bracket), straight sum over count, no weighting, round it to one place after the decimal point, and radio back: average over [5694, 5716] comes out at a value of 16.0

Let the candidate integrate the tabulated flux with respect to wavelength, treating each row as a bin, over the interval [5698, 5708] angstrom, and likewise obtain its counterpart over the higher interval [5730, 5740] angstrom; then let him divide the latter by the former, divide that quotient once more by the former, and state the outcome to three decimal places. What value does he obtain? 0.007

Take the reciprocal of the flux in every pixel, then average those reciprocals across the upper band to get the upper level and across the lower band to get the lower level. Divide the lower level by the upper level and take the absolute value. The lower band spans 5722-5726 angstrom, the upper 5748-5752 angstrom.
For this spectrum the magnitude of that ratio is 0.95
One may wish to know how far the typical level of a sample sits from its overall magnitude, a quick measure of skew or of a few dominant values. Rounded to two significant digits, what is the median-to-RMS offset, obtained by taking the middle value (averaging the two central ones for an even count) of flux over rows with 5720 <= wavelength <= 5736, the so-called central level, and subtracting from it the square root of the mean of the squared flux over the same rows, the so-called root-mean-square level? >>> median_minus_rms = 0.029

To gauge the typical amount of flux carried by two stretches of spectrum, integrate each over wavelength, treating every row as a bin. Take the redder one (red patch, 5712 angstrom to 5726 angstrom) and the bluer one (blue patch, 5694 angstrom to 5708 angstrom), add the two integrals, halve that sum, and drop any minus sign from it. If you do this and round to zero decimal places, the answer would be 231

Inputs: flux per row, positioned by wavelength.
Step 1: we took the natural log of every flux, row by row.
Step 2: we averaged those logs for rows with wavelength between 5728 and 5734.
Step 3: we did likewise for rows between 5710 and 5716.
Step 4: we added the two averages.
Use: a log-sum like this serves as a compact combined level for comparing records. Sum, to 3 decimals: 5.570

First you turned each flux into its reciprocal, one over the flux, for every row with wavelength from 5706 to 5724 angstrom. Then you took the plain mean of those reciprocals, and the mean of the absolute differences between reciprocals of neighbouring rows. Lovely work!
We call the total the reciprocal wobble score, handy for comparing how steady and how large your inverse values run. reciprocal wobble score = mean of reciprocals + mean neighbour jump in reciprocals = 0.0646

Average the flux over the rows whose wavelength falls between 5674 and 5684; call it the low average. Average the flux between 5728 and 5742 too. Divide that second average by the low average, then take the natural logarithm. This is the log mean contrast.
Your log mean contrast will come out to 0.015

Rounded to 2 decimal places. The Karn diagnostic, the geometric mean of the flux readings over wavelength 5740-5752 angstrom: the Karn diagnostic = 16.83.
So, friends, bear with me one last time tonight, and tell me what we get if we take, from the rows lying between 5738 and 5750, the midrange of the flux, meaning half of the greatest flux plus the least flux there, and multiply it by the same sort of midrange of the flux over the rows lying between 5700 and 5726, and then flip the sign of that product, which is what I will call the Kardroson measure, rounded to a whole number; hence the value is -273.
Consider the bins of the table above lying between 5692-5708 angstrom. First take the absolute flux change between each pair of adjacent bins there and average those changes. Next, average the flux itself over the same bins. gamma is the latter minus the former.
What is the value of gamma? 15.5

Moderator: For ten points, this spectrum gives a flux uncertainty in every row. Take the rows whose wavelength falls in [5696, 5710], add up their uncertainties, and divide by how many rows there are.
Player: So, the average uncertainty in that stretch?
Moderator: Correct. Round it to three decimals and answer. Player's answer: 0.427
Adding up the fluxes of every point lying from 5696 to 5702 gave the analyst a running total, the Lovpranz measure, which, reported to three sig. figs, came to 47.8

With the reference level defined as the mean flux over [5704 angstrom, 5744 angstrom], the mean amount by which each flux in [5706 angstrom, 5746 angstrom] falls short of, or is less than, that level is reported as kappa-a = 0.0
